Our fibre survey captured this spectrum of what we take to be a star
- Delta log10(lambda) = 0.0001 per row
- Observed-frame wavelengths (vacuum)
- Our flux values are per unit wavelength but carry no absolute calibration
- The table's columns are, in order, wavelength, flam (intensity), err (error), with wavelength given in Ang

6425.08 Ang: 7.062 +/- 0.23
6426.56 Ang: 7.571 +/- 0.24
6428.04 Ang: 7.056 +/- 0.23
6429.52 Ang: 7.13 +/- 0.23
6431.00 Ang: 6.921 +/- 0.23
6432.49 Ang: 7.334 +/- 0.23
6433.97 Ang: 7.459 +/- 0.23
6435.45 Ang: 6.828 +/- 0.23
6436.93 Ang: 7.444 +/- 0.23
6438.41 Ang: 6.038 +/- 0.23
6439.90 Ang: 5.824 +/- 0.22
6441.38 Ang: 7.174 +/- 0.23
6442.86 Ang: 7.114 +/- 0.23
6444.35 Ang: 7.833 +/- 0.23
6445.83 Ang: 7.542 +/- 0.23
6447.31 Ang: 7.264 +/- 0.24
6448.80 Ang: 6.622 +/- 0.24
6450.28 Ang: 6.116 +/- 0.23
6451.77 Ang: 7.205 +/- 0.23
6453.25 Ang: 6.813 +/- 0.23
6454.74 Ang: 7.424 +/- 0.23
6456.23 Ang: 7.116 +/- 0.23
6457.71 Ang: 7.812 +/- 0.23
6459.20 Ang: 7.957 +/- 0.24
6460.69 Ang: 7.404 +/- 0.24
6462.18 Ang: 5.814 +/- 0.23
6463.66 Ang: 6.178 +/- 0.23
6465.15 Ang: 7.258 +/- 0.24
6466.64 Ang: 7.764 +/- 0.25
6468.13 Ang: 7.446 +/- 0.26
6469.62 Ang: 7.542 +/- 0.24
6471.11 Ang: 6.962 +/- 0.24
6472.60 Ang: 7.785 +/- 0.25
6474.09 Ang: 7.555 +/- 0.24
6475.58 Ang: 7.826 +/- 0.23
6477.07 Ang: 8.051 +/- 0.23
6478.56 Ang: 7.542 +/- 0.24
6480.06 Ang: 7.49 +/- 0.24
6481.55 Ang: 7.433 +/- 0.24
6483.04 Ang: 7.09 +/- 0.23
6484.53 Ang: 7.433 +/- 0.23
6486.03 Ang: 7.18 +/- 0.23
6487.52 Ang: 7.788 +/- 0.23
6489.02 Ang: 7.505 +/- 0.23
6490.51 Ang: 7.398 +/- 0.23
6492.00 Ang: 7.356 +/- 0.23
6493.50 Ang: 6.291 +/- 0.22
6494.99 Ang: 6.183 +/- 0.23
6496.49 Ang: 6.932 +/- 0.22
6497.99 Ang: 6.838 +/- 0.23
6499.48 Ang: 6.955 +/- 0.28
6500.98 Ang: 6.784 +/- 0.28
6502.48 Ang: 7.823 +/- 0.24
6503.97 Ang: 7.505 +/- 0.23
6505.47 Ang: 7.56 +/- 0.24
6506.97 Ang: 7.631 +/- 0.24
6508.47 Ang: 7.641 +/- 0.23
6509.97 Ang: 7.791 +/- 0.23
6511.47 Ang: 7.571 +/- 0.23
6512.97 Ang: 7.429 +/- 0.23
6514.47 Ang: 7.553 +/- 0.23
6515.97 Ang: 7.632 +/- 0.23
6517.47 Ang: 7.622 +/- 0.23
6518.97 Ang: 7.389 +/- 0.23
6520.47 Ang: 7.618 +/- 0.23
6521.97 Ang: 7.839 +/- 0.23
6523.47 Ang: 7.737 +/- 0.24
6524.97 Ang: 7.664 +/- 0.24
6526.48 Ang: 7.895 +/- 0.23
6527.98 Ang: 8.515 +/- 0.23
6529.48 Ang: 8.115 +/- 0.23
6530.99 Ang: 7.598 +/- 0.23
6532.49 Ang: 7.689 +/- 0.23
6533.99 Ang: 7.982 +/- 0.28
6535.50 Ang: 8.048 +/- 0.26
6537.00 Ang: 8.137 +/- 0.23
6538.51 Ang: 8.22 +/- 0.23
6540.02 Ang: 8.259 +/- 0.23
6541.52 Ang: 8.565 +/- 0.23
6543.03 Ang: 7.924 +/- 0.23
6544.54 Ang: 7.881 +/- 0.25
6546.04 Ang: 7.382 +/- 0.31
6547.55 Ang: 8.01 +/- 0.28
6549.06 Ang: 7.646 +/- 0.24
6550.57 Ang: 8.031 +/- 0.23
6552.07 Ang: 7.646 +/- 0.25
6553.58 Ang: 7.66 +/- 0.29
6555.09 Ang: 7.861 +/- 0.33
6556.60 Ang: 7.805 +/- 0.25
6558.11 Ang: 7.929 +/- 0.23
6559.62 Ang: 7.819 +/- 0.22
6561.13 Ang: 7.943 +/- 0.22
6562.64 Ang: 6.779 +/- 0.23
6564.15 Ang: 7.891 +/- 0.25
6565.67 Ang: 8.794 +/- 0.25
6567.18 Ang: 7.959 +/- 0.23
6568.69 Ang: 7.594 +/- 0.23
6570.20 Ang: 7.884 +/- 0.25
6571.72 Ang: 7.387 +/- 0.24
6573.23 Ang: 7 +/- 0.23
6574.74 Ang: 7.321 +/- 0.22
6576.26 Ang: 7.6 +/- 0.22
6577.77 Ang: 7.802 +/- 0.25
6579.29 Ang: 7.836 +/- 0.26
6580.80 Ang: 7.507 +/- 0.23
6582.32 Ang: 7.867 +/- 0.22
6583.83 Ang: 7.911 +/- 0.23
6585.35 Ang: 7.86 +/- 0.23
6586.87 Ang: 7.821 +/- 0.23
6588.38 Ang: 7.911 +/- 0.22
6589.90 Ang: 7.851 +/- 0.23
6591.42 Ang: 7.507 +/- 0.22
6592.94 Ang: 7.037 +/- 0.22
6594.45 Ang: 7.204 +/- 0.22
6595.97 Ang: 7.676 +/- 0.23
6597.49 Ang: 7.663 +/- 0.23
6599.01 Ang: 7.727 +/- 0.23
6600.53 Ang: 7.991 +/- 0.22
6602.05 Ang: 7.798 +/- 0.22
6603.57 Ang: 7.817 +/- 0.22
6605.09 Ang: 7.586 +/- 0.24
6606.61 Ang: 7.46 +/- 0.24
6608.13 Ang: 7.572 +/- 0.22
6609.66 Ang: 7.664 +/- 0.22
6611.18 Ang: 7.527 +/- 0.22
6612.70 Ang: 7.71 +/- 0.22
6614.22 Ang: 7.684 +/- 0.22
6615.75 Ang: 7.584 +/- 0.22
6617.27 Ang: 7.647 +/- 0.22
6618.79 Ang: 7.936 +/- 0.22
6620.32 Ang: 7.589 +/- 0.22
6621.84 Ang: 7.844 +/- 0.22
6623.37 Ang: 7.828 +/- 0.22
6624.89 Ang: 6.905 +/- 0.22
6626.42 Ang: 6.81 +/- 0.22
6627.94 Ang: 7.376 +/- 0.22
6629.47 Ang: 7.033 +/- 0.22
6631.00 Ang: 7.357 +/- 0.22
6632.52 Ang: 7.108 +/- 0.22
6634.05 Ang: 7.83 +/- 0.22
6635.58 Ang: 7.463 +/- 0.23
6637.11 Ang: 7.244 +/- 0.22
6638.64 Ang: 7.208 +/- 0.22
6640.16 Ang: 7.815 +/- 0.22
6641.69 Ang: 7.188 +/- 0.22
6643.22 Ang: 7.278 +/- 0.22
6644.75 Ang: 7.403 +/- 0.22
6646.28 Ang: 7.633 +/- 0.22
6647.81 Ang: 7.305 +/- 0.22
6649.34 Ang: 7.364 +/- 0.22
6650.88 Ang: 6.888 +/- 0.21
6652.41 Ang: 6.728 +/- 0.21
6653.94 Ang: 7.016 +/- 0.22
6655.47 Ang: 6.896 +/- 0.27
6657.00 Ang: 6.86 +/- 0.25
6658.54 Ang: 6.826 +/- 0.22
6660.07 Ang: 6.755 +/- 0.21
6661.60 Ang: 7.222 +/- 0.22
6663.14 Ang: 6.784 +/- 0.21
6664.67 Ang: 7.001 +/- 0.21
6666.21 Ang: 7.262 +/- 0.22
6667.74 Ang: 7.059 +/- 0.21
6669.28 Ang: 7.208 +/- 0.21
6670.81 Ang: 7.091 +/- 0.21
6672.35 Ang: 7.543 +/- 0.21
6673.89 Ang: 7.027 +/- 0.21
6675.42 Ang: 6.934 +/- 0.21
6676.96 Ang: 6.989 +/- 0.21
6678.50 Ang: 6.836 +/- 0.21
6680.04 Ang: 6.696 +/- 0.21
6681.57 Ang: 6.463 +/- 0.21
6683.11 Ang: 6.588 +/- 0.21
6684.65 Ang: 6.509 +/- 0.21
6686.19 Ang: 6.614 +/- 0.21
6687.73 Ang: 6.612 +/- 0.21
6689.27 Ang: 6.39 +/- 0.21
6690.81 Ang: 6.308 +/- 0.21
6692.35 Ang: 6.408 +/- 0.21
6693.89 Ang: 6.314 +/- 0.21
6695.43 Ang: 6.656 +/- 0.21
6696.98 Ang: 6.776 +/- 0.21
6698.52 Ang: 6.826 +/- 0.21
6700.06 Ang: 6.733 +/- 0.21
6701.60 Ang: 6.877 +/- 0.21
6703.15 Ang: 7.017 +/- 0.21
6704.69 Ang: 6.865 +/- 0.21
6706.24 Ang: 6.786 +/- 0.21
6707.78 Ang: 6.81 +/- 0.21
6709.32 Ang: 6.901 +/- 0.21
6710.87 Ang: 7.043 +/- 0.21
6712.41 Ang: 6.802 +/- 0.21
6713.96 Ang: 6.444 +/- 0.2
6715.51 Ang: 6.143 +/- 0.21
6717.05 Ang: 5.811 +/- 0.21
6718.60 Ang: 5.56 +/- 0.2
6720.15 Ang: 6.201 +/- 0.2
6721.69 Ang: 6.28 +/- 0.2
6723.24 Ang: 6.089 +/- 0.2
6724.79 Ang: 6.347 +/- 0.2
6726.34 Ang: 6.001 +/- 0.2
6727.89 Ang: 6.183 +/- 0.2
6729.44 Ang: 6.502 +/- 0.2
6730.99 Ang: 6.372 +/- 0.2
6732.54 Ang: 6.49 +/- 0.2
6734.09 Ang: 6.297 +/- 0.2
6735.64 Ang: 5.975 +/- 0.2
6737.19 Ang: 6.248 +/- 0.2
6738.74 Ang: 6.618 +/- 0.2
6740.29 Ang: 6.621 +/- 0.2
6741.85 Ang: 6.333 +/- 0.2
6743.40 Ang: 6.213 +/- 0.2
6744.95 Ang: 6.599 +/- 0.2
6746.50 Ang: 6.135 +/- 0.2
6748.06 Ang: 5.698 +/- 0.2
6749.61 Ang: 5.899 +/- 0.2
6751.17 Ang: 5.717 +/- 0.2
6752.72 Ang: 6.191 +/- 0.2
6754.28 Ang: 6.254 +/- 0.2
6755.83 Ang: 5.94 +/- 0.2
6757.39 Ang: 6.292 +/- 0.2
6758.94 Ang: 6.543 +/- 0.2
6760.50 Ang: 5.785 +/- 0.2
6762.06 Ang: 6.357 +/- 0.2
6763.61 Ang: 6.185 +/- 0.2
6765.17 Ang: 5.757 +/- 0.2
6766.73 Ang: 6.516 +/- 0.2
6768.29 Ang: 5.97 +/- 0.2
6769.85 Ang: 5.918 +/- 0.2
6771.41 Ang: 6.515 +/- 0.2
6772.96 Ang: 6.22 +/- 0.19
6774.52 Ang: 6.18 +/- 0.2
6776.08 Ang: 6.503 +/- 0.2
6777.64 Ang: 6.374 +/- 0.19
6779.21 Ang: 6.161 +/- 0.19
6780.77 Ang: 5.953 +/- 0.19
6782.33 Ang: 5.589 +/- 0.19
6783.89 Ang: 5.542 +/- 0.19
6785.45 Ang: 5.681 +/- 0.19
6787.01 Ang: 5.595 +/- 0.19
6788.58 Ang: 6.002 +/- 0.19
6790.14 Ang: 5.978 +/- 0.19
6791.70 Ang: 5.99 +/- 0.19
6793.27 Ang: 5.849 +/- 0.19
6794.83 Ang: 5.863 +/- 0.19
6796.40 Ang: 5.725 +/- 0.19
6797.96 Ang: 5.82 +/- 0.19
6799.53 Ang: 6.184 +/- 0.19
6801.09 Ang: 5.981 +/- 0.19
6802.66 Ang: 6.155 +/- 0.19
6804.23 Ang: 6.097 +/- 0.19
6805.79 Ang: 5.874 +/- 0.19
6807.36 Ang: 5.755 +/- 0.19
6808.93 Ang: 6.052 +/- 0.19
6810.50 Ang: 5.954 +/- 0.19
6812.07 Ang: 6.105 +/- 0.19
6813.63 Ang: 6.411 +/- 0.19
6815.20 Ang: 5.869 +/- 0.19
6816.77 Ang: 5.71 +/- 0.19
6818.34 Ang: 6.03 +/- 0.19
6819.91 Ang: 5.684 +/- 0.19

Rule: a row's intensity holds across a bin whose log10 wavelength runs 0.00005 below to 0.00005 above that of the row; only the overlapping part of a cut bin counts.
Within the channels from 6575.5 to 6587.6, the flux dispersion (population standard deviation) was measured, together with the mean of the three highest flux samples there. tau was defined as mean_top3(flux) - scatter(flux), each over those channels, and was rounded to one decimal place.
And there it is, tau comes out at 7.7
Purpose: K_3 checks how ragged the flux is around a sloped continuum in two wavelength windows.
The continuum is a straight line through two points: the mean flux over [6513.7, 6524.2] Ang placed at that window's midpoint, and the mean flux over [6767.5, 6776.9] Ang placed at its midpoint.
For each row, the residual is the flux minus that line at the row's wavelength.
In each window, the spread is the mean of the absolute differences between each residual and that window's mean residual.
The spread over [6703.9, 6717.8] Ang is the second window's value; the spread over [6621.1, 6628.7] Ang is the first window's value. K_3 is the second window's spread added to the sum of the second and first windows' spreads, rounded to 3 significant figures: 1.01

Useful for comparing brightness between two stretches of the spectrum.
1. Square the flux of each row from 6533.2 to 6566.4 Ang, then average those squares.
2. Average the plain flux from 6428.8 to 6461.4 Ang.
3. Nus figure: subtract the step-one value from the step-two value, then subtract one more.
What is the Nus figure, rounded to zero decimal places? -57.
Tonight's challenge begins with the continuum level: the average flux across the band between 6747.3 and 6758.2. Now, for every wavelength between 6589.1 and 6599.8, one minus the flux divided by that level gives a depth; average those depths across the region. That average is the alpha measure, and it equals -0.25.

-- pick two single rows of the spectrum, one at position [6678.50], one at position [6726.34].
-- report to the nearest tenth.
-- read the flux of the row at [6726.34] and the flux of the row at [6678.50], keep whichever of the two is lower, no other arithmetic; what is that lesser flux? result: 6.0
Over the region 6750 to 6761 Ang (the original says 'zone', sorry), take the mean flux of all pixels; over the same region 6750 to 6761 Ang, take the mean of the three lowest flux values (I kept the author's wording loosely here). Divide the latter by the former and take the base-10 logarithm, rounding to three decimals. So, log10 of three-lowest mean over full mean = -0.021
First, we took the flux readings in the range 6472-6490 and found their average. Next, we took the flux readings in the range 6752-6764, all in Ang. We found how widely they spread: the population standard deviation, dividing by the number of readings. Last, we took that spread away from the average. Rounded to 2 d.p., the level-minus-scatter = 7.33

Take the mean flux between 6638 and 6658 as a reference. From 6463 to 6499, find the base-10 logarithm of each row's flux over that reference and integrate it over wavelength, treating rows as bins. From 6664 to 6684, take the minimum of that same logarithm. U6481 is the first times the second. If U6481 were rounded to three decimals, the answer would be -0.007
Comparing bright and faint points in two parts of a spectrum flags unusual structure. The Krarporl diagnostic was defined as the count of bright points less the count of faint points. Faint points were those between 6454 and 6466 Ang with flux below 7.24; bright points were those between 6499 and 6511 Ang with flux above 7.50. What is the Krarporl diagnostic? 3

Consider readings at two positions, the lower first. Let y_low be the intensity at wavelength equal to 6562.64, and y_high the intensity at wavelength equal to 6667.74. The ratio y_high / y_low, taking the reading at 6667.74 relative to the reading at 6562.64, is 1.04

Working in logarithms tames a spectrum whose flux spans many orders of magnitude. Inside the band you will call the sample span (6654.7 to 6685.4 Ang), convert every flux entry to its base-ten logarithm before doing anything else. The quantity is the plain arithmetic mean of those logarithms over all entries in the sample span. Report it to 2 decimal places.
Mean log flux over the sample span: 0.84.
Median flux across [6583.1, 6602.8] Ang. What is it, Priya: 7.80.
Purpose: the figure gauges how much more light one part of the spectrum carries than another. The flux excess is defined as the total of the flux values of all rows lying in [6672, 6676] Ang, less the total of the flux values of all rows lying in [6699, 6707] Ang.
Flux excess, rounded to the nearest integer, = -13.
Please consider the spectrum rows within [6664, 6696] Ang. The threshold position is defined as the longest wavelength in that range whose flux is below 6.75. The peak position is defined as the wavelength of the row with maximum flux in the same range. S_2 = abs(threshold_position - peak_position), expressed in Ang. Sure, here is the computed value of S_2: 23.1 Ang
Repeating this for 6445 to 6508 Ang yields 17.9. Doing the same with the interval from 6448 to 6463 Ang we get 3.0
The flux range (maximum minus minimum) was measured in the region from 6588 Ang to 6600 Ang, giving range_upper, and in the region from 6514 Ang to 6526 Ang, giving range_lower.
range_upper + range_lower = 1.3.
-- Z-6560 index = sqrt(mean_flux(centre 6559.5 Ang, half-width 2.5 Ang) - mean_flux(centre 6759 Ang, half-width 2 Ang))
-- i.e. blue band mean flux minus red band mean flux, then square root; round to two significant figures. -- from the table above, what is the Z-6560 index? 1.3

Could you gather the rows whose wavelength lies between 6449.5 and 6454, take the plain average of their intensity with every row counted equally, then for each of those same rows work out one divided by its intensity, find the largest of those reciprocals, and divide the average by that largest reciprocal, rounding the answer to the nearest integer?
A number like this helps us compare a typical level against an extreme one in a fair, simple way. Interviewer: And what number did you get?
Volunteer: 41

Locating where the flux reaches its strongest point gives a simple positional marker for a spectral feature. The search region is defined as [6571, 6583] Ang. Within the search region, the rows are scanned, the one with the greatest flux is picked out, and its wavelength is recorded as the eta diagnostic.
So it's 6582.32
